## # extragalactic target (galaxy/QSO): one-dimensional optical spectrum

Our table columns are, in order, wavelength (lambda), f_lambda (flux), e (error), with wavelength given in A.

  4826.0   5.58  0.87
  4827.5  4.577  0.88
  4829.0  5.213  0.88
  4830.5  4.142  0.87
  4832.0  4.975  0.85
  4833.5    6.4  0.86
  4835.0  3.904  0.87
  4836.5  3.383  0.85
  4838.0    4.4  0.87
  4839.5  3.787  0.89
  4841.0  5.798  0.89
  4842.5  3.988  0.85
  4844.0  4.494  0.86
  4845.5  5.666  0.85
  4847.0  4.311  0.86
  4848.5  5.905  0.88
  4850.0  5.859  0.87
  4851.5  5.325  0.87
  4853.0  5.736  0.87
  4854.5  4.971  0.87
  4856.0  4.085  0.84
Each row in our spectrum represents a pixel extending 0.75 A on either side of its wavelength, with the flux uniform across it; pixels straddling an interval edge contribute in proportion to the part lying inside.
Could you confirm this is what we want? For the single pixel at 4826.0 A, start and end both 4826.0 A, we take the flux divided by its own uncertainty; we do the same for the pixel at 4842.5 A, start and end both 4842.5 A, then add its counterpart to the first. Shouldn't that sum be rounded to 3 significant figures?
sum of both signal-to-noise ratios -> 11.1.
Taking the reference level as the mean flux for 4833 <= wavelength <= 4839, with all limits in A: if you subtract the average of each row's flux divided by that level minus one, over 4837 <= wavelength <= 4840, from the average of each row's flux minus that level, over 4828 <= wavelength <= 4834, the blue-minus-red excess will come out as 0.8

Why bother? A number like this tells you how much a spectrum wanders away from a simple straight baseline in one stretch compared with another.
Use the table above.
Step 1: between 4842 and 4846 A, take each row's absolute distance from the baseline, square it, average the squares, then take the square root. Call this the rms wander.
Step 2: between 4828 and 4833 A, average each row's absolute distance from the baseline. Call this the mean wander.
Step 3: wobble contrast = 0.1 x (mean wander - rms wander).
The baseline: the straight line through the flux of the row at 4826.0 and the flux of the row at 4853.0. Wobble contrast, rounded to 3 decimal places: -0.036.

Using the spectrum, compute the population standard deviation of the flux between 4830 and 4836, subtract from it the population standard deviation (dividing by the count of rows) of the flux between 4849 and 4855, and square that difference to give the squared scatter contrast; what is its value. 0.39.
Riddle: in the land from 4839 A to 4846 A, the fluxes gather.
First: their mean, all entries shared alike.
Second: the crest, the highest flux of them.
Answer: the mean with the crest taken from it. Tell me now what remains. -1.05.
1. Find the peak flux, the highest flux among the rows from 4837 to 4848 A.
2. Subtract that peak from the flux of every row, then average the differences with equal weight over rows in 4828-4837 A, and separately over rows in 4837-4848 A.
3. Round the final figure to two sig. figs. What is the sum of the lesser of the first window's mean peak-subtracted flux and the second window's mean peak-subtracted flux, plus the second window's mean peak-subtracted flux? -2.3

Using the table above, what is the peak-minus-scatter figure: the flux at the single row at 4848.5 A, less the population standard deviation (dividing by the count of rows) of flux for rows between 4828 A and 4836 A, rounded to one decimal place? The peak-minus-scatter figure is 5.0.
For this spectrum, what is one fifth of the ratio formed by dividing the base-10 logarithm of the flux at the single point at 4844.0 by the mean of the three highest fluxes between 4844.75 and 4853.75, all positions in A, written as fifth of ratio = 0.0224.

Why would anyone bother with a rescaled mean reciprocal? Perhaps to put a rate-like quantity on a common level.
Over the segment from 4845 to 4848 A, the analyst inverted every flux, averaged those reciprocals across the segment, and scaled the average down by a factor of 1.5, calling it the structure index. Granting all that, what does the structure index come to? 0.136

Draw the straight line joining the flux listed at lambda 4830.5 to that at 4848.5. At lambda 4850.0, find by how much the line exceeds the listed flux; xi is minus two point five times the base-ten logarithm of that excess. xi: 1.8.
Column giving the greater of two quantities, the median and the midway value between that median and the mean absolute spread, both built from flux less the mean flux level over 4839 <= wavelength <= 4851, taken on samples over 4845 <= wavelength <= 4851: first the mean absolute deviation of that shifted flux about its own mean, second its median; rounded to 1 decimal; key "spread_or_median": 0.8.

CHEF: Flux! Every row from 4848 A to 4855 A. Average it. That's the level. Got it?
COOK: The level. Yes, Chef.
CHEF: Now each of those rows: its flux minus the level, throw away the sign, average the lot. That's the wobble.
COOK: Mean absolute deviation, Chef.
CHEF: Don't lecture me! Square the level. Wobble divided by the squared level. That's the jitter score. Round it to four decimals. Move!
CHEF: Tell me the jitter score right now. 0.0106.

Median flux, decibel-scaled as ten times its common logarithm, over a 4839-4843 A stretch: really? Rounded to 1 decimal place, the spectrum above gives 6.0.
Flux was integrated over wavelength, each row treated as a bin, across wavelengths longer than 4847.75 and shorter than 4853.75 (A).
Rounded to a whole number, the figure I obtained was 34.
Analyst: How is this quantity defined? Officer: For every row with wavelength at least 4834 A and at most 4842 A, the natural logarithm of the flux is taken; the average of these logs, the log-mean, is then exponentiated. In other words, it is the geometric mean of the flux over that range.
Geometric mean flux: 4.18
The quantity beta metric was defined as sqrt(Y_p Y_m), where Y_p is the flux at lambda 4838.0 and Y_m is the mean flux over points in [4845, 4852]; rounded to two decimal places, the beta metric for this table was 4.88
